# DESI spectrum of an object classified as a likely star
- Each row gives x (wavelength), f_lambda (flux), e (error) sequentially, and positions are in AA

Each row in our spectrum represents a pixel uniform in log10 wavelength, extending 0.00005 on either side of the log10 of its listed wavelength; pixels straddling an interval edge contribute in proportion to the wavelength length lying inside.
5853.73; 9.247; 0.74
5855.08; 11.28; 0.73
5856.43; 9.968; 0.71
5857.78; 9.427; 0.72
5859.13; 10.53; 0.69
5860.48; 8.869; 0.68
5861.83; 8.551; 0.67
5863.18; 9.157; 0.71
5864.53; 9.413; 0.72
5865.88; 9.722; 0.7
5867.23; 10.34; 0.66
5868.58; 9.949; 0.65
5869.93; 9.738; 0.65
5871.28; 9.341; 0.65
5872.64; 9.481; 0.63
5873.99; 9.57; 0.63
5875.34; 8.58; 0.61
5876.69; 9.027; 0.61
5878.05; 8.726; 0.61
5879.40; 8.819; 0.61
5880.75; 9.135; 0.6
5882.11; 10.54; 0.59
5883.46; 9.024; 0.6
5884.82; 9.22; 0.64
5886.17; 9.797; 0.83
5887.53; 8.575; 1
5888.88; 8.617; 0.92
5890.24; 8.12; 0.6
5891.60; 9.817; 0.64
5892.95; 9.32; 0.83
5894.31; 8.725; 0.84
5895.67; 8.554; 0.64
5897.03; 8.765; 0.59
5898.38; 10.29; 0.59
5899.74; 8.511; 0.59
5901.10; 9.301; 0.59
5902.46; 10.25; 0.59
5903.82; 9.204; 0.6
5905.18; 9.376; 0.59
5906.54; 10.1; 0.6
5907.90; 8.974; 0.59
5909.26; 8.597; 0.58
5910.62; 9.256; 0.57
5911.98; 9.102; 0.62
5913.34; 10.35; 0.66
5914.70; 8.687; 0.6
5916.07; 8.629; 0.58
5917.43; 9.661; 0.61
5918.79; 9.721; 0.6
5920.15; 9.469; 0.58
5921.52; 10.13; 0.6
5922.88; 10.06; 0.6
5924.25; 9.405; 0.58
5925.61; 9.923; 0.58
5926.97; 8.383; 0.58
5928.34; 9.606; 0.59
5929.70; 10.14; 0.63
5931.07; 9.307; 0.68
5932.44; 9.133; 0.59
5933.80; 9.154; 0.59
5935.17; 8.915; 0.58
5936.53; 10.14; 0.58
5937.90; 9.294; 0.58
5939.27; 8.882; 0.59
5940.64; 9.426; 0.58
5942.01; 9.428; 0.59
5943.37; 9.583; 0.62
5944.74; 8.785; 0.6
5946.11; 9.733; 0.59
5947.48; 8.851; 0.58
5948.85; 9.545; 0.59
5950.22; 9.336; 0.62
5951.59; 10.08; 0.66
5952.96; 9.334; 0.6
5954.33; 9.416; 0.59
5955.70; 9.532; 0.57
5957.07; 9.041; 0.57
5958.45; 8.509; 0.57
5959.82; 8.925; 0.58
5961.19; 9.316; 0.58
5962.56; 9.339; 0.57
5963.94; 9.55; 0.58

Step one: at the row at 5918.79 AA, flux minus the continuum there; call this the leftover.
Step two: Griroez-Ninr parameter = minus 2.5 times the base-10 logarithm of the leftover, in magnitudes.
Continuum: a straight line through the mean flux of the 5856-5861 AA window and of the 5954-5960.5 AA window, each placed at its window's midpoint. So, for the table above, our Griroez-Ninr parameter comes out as 1.0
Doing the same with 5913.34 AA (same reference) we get 0.0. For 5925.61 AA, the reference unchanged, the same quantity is 0.5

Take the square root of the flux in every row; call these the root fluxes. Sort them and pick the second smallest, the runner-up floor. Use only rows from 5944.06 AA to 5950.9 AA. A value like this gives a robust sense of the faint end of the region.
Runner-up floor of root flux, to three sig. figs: 2.98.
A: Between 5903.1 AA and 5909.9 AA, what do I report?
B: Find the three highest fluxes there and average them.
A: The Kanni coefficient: 9.56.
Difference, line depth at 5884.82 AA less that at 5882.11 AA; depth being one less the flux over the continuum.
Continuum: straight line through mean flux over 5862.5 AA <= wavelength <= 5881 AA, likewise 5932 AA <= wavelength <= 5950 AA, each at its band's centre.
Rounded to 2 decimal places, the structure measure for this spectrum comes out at 0.14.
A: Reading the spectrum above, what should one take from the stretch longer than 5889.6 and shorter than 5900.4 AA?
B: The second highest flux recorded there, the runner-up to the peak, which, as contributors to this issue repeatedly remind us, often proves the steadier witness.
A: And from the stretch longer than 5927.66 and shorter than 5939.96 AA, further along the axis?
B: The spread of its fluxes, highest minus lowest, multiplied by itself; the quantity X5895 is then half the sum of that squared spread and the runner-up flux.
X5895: 5.7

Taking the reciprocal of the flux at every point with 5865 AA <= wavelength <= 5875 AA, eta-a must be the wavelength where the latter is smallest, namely 5867.23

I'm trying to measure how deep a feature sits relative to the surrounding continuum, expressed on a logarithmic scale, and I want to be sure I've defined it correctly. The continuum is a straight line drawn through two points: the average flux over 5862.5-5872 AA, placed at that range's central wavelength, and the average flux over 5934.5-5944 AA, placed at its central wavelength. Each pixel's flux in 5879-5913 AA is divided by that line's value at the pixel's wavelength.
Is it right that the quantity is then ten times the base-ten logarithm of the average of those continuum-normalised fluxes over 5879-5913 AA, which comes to -0.16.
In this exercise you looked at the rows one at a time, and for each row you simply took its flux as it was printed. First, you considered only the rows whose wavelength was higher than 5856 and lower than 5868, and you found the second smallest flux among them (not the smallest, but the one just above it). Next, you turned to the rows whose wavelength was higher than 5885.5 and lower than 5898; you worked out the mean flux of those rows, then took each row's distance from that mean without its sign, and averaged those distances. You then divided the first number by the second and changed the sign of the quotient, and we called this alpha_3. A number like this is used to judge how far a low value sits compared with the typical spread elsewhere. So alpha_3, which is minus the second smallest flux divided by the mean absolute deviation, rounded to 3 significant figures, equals -18.4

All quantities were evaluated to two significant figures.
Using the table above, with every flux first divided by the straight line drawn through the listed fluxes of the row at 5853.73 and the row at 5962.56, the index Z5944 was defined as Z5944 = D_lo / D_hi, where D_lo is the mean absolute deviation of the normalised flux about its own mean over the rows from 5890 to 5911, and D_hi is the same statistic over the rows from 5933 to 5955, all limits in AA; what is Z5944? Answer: 1.7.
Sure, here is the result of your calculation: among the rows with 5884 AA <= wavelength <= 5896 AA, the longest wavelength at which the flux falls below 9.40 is 5895.67 AA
